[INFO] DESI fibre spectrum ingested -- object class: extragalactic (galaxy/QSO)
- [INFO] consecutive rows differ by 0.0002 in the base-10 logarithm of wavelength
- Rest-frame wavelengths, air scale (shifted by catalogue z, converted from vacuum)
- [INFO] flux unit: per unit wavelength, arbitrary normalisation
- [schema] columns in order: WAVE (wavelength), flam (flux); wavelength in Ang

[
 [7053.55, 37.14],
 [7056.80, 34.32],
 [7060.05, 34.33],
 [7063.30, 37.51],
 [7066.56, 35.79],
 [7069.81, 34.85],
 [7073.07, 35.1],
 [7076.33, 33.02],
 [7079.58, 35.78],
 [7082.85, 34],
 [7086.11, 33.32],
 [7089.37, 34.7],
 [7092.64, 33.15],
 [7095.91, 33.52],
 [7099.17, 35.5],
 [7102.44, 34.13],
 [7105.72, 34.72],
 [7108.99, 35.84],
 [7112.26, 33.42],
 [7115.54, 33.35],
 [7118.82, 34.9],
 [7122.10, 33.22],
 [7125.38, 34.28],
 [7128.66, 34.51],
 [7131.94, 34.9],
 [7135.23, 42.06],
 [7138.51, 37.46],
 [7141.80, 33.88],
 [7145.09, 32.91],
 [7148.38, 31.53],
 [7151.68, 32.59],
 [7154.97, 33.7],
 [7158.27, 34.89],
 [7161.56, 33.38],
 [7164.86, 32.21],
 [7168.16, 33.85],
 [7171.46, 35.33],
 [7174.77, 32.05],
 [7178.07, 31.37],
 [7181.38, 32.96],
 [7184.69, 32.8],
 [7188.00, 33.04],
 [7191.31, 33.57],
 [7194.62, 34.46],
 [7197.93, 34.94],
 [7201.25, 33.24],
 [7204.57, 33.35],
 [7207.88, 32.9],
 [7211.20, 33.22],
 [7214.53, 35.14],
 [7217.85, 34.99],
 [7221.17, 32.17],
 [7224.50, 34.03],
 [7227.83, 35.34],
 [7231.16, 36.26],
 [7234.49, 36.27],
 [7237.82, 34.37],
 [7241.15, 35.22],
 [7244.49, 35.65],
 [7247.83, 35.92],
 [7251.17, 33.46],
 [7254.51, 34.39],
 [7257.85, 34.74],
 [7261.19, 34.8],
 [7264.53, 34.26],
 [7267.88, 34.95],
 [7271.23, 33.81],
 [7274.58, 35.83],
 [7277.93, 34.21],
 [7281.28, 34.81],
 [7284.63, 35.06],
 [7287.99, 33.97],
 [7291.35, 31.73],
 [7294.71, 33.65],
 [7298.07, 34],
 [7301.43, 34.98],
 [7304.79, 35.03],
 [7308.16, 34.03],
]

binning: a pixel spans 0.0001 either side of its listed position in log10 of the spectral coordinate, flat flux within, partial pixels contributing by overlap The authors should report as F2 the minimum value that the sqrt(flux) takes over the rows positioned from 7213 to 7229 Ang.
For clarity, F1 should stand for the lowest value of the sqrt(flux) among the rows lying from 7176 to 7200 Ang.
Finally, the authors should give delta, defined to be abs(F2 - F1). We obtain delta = 0.071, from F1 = 5.60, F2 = 5.67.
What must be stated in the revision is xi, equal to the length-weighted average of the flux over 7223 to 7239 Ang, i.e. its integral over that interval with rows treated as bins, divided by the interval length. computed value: 35.3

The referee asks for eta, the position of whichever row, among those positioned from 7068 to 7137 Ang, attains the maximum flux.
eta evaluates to 7135.23 Ang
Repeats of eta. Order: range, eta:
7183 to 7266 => 7234.49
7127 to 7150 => 7135.23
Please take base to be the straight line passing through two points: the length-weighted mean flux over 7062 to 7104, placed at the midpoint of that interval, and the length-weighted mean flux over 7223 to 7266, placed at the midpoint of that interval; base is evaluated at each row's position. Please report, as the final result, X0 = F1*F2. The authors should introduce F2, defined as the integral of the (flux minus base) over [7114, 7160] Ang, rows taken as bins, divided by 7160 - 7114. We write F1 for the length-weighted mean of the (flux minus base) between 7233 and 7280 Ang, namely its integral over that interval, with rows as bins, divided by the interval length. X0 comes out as 0.03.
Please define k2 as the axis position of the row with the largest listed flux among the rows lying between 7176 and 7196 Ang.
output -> 7194.62 Ang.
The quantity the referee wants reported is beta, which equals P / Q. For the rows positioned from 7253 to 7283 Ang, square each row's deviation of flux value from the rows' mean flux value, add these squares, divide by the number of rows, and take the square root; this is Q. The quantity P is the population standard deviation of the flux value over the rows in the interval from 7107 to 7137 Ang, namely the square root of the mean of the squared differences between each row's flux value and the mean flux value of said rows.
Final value 4.73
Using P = 2.57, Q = 0.54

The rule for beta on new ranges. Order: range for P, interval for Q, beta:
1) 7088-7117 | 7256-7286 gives 1.69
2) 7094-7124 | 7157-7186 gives 0.76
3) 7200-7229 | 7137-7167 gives 0.64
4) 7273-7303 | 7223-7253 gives 1.16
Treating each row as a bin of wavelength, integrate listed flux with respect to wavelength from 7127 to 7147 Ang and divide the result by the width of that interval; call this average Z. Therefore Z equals 35.9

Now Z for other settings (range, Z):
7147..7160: 33.2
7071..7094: 34.2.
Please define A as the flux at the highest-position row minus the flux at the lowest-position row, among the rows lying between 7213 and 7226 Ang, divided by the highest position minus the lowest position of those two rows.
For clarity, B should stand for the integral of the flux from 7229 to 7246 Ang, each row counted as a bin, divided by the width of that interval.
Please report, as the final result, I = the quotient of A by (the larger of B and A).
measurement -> -0.003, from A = -0.11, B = 35.6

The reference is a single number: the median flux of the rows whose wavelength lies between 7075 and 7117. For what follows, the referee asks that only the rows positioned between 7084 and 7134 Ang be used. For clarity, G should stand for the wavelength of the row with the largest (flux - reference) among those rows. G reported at 7108.99 Ang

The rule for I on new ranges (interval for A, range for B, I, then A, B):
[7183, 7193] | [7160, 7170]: 0.004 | 0.12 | 33.2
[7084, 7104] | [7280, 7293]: 0.001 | 0.05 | 33.9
